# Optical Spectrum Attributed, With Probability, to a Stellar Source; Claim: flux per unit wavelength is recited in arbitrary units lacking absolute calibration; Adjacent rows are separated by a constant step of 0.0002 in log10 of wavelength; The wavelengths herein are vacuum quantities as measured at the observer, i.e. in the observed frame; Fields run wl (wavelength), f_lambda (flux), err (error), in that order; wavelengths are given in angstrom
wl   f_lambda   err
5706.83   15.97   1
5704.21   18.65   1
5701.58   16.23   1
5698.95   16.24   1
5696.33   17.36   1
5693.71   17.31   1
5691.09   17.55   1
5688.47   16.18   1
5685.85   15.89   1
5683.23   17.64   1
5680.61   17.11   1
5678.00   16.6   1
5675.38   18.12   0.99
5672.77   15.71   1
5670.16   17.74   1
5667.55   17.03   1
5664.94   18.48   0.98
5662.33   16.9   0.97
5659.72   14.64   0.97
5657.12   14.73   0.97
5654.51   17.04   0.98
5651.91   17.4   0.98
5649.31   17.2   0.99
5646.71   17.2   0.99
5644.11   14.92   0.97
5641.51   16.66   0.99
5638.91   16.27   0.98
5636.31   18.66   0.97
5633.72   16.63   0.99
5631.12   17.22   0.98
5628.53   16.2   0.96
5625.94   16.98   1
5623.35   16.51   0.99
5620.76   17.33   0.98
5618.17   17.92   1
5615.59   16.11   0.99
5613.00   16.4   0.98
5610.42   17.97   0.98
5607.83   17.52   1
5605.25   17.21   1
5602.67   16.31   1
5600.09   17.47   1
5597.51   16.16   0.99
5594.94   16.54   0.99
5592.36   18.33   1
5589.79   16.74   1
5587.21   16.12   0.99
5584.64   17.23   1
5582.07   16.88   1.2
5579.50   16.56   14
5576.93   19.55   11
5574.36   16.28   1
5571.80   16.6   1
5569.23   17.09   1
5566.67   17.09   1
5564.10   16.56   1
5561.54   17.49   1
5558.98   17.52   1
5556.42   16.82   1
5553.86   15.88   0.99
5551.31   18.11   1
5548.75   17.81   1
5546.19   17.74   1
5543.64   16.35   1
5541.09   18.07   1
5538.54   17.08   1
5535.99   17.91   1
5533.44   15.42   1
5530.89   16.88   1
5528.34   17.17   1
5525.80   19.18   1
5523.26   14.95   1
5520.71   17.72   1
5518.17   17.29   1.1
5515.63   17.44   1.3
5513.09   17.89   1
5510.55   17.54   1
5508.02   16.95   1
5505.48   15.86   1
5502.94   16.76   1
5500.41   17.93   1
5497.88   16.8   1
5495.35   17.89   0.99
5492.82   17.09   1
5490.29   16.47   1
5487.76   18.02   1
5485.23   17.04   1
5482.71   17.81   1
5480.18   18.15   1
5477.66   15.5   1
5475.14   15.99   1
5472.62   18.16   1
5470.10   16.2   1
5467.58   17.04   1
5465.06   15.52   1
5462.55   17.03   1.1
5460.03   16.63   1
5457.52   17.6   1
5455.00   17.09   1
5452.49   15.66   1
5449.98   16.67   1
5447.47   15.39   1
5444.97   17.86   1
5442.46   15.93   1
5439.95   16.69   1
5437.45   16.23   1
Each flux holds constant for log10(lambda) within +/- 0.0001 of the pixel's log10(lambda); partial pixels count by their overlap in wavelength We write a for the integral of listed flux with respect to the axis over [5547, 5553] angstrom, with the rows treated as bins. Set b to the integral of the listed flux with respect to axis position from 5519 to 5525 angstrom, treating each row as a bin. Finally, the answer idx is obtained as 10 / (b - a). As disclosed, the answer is -1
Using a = 107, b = 100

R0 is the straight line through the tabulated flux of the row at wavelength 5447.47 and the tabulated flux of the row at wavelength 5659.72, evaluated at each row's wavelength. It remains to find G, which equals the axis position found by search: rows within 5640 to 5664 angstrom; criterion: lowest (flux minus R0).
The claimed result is 5659.72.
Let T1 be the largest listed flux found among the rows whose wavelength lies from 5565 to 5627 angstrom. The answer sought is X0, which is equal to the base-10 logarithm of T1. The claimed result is 1.29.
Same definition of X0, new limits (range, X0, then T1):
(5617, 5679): 1.27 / 18.66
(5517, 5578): 1.29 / 19.55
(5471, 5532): 1.28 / 19.18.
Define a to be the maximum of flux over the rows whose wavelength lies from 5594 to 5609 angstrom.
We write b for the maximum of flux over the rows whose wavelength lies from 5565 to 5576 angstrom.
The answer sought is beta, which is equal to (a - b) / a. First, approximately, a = 17.52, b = 17.09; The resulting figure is 0.02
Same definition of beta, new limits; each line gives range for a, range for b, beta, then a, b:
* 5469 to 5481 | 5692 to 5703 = 0.04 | 18.16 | 17.36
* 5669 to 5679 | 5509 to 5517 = 0.01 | 18.12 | 17.89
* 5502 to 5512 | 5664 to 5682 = -0.05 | 17.54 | 18.48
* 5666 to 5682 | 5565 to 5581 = -0.08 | 18.12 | 19.55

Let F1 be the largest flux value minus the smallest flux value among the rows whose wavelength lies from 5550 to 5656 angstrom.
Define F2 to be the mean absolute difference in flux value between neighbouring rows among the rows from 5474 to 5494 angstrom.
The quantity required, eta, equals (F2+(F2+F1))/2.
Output 3.4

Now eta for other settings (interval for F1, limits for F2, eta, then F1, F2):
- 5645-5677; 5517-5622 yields 3.1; 3.84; 1.15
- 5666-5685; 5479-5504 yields 2.1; 2.41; 0.94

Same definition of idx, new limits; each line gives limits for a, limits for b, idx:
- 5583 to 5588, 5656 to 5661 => -1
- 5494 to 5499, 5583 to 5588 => -3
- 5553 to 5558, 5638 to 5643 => -46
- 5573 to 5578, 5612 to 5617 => -1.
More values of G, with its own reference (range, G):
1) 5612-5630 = 5615.59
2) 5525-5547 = 5533.44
